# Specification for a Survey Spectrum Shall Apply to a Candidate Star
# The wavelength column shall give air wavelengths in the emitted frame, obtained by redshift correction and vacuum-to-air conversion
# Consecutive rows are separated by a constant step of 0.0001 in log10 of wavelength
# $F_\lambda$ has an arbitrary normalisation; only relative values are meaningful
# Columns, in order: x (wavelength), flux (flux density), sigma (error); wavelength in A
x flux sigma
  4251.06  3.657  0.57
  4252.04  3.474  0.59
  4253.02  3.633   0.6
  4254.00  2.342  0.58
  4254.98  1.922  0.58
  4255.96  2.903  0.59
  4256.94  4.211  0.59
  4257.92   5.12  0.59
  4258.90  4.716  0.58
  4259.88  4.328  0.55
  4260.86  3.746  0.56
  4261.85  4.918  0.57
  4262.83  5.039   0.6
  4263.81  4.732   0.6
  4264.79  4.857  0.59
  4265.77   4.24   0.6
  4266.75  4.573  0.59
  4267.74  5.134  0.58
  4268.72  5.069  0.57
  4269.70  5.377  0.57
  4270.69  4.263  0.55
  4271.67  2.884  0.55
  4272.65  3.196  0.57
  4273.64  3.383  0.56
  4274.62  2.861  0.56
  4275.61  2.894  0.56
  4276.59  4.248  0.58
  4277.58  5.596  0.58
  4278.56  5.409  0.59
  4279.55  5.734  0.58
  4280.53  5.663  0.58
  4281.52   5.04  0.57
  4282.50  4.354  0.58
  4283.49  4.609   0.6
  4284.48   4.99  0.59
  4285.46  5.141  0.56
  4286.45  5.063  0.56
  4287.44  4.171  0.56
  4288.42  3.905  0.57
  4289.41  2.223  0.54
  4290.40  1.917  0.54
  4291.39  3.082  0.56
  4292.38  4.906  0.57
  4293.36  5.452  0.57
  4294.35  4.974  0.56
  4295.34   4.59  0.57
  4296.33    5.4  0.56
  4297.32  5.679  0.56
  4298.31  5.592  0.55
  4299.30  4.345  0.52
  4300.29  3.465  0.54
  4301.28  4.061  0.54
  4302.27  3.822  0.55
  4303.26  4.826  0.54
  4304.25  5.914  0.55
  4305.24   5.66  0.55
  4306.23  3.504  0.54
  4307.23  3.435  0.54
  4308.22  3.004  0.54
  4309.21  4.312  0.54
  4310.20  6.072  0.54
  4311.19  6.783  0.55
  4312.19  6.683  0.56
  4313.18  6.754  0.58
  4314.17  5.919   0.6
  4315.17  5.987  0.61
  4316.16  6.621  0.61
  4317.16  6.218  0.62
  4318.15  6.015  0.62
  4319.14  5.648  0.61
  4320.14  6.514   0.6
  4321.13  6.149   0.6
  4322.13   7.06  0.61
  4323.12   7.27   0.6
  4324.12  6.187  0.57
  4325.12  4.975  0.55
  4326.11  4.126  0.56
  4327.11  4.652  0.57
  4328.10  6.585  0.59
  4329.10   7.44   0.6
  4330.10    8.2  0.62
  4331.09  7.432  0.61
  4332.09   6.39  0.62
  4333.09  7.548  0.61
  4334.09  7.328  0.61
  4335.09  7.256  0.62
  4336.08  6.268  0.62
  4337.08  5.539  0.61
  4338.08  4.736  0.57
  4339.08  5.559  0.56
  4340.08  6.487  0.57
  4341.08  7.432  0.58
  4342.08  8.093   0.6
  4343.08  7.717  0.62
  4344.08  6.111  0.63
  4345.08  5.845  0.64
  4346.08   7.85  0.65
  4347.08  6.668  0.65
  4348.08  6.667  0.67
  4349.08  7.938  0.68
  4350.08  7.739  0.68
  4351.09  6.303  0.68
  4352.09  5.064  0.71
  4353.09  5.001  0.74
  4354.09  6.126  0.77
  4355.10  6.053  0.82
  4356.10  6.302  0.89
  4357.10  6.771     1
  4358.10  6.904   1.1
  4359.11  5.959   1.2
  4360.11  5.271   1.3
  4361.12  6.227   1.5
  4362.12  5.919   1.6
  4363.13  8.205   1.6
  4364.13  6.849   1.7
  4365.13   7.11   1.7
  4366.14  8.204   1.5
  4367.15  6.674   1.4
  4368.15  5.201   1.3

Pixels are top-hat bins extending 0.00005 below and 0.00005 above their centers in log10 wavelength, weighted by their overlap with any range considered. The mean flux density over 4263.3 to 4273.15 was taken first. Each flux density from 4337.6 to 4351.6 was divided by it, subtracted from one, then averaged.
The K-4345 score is -0.53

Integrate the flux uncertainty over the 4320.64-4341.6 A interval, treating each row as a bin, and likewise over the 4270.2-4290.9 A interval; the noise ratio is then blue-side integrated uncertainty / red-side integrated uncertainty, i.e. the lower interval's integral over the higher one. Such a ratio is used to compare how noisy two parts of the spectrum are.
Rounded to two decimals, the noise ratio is 0.95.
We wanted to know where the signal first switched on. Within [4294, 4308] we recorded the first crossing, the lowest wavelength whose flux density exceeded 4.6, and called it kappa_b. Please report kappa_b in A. 4294.35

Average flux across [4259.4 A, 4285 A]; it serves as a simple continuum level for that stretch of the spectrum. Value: 4.5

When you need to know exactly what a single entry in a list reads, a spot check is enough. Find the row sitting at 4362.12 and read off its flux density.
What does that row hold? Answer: 5.919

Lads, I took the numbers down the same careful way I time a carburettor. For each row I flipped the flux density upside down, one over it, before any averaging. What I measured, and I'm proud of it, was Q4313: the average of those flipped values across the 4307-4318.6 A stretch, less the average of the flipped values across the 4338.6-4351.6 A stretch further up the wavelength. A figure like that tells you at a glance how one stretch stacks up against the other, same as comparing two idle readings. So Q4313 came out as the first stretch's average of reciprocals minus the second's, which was 0.04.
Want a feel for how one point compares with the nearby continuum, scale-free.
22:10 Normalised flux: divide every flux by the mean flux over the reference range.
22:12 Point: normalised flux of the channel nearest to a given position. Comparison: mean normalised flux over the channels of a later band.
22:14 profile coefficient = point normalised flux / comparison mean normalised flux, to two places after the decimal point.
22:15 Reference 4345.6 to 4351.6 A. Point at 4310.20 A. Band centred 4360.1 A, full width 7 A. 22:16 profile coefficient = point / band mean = 0.94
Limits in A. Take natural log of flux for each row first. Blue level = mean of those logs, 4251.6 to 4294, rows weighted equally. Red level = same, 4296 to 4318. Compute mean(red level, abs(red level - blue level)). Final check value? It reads 0.92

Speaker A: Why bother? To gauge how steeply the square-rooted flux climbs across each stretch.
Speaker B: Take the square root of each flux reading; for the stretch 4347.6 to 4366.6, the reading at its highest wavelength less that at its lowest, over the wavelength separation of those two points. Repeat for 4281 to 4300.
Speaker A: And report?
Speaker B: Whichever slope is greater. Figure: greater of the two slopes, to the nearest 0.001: 0.016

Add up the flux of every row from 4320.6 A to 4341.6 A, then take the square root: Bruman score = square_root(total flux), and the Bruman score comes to 11.6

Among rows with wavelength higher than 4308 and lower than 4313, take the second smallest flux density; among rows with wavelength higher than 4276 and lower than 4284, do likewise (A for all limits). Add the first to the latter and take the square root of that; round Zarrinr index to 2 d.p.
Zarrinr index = 2.94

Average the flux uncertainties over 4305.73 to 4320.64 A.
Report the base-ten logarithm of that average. -0.239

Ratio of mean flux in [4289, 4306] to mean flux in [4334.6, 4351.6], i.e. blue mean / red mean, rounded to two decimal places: 0.66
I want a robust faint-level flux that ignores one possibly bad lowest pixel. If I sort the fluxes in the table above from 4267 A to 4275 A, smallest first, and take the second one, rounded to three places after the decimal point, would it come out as 2.884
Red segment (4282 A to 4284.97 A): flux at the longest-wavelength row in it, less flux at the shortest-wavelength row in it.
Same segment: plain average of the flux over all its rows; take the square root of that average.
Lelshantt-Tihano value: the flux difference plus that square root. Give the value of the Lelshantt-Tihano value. 2.8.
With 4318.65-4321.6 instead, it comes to 3.0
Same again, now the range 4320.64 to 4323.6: 3.7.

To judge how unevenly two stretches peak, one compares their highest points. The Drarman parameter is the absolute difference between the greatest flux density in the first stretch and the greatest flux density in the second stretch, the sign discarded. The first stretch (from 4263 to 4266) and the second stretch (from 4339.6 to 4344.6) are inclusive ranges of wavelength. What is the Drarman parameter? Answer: 3.2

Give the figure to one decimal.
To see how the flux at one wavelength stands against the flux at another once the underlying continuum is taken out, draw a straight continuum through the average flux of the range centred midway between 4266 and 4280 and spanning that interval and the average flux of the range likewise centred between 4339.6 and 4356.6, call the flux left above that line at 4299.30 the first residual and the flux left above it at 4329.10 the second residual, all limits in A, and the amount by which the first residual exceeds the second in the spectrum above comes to -2.2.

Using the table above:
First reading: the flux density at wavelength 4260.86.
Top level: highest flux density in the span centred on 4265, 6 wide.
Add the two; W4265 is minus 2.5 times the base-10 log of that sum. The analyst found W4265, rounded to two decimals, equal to -2.37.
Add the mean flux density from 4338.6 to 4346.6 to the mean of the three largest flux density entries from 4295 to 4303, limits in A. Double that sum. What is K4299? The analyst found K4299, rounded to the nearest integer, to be 25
